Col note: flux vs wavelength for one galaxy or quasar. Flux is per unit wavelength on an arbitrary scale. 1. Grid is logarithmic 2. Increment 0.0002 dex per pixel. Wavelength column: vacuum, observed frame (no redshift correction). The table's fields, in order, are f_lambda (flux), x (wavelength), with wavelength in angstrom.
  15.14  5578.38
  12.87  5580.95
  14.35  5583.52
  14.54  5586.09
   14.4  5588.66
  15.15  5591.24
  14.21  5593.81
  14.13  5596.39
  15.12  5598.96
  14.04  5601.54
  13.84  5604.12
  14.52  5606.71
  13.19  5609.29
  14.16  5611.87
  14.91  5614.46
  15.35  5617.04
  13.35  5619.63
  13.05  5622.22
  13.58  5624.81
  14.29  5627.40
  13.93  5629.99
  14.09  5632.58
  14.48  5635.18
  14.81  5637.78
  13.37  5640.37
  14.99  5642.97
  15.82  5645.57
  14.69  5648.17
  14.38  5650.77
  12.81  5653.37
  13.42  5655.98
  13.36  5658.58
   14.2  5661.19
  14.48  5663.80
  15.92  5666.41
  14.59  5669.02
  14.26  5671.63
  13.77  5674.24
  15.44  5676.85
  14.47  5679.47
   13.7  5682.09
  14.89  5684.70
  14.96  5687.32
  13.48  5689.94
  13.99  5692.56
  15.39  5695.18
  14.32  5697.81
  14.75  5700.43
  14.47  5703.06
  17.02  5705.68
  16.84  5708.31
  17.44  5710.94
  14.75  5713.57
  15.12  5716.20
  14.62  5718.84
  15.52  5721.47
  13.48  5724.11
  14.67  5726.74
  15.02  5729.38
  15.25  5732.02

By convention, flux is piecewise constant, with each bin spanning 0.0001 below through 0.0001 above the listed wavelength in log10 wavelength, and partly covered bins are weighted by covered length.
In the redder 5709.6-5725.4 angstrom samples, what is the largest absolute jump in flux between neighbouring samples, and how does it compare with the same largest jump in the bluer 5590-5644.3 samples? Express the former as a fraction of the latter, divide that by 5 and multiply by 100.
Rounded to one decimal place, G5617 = 26.9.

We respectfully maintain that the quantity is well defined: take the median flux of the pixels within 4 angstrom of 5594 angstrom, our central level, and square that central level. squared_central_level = 202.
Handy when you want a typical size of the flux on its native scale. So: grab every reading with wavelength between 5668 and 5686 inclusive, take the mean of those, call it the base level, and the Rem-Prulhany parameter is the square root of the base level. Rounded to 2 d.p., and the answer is 3.80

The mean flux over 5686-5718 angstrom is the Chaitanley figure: 15.2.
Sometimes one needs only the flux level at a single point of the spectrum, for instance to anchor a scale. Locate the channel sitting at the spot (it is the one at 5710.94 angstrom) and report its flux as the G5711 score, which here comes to 17.44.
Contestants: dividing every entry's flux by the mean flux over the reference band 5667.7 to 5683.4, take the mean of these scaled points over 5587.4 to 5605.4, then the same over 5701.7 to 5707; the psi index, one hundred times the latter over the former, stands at 109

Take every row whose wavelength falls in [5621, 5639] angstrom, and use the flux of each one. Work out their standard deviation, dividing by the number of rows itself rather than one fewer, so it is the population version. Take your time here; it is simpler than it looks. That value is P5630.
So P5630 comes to 0.54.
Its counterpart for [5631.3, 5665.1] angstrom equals 0.78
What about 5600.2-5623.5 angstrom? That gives 0.74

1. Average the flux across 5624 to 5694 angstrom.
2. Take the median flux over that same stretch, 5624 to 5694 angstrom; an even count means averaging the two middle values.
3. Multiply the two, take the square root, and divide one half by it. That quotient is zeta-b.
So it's 0.0350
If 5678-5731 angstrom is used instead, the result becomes 0.0337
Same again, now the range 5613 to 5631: 0.0357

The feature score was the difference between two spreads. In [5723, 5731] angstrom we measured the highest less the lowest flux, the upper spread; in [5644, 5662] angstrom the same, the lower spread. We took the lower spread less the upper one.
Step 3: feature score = 1.5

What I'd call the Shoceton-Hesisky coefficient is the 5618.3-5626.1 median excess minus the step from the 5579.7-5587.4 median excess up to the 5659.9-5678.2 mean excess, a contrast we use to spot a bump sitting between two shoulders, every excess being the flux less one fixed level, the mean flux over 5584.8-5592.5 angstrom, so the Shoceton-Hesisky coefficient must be -1.7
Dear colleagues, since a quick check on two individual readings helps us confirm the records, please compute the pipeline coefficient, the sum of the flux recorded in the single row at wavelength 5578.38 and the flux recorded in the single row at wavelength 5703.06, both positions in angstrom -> 29.6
